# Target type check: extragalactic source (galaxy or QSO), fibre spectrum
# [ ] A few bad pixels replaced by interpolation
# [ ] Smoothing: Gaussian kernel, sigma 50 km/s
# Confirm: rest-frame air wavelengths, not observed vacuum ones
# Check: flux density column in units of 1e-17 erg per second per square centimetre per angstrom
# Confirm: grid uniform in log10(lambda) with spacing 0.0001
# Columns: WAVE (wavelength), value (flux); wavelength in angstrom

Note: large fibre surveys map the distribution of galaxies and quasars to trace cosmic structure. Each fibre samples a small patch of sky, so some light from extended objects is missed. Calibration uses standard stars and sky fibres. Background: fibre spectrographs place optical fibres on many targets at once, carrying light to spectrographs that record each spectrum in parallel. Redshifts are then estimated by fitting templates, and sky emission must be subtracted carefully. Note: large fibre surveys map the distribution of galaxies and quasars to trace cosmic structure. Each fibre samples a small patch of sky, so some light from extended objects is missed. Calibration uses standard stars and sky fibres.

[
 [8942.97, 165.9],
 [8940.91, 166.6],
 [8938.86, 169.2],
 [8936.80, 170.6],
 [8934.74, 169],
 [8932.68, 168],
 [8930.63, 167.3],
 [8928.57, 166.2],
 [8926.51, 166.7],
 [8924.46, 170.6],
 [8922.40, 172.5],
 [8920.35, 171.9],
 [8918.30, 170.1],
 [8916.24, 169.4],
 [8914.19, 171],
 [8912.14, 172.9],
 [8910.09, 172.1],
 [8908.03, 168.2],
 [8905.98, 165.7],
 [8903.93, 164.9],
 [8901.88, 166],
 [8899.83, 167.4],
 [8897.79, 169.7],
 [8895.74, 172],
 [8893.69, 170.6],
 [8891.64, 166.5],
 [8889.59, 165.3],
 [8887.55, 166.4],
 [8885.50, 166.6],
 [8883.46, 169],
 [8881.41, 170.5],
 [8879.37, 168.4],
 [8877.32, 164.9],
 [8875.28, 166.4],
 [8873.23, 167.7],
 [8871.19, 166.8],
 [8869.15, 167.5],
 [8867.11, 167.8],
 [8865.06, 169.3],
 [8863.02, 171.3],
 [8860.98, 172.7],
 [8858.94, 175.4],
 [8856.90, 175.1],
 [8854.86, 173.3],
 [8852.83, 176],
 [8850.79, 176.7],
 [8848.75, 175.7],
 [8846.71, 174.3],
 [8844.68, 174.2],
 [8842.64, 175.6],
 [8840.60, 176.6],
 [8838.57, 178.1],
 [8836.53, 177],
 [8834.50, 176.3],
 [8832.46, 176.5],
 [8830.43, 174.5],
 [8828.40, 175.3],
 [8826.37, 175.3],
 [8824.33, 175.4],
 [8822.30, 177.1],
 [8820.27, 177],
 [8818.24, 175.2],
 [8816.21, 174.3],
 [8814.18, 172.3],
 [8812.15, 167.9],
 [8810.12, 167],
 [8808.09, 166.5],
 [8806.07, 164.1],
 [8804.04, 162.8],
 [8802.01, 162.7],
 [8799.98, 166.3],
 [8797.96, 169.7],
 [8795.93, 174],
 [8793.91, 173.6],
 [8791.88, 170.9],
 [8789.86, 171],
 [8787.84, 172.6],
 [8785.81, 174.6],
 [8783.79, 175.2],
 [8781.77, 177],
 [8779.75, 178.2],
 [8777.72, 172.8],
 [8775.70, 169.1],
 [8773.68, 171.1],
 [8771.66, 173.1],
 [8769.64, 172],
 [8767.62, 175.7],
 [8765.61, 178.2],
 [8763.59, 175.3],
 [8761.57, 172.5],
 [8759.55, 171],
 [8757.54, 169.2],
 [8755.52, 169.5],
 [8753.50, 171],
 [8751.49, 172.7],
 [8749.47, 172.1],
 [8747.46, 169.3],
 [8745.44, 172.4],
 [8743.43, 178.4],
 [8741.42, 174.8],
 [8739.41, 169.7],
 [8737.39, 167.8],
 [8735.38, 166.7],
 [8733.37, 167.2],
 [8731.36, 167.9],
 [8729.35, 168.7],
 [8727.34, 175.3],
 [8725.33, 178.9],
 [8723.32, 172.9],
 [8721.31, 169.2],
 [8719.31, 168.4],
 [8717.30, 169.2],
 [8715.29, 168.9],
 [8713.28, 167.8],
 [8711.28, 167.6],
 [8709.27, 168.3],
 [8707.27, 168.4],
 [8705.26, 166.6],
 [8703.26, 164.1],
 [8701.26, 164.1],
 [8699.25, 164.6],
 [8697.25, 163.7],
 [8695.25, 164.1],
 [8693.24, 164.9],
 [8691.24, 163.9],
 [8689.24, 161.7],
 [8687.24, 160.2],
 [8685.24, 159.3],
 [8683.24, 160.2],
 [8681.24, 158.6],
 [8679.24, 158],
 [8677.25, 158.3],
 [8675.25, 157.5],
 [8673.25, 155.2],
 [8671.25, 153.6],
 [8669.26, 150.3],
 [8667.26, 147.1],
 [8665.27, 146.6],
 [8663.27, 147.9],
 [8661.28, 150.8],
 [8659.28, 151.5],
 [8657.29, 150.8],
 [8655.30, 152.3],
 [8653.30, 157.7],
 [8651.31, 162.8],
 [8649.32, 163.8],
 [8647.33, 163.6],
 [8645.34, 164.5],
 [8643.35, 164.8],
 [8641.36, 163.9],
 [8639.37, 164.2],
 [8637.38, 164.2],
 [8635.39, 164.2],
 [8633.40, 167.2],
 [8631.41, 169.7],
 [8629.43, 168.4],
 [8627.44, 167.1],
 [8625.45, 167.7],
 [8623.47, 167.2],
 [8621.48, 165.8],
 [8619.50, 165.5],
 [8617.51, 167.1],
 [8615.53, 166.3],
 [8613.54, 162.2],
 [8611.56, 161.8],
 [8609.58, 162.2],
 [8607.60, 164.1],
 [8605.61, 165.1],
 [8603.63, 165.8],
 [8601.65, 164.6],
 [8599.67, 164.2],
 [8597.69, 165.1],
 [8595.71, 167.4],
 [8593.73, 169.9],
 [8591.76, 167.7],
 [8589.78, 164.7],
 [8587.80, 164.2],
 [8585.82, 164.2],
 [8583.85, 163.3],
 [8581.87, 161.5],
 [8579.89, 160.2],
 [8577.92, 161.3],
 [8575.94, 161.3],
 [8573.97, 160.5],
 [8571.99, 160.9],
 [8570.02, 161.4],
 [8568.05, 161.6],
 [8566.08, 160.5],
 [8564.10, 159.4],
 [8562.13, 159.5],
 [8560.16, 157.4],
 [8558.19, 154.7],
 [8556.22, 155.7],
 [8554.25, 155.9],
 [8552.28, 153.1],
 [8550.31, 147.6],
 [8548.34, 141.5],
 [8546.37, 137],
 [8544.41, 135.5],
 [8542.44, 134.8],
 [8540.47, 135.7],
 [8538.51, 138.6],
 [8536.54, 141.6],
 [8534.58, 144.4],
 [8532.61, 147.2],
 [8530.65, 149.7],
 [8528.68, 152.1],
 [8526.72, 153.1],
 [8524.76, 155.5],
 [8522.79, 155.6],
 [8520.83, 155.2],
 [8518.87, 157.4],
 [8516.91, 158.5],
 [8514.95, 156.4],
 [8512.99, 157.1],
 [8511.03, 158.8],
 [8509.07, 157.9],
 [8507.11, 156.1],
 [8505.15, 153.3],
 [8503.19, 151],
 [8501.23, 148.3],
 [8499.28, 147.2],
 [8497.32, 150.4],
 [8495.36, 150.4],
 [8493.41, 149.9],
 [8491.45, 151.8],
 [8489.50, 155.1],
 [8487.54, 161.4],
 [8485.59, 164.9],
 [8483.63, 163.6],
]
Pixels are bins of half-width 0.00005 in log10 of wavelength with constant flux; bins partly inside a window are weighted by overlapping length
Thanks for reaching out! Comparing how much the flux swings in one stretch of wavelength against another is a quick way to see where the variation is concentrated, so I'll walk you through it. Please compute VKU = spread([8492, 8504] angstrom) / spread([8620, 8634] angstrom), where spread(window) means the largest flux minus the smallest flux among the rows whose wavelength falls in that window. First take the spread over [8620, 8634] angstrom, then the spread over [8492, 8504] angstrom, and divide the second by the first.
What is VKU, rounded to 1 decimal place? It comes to 1.0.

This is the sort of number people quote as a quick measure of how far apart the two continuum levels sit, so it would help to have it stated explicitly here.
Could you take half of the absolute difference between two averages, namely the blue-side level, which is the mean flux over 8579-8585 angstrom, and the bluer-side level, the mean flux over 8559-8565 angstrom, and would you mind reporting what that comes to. 1.5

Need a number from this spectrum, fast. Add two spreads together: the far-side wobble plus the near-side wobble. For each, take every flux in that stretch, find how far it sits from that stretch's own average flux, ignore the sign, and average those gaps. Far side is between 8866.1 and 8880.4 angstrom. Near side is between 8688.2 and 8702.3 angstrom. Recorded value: 1.6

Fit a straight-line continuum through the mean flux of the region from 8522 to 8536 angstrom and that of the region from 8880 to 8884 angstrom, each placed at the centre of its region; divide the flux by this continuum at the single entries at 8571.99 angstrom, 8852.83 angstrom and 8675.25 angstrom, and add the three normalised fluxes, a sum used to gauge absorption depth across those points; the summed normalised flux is 3.09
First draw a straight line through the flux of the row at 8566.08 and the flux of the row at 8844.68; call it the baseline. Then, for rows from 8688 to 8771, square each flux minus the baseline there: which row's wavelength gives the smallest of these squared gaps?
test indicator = 8711.28 angstrom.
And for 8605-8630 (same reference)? 8609.58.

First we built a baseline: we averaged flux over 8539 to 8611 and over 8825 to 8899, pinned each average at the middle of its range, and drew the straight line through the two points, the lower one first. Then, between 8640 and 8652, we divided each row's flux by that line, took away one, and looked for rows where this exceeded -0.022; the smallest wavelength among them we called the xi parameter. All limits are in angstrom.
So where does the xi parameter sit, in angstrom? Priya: 8641.36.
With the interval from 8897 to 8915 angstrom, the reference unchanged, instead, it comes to 8910.09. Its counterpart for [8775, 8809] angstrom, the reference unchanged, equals 8775.70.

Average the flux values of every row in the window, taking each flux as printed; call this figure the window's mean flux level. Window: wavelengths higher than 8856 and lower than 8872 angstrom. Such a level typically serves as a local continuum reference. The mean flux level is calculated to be 170.7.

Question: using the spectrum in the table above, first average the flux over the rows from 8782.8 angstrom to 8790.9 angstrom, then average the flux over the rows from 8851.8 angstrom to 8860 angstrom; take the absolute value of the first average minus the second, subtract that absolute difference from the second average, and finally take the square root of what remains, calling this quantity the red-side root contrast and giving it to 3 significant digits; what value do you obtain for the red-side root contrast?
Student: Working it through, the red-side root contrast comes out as 13.2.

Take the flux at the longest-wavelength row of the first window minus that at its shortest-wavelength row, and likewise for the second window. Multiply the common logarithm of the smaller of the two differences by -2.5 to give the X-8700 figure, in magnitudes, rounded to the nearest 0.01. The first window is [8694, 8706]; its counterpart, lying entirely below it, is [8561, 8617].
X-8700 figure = -0.99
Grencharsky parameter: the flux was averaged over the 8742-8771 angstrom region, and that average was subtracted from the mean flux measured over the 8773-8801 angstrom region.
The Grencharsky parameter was 0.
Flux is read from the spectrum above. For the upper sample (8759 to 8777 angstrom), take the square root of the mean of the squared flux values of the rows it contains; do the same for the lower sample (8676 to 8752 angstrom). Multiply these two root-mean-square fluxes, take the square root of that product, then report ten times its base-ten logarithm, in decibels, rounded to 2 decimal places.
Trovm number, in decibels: 22.31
